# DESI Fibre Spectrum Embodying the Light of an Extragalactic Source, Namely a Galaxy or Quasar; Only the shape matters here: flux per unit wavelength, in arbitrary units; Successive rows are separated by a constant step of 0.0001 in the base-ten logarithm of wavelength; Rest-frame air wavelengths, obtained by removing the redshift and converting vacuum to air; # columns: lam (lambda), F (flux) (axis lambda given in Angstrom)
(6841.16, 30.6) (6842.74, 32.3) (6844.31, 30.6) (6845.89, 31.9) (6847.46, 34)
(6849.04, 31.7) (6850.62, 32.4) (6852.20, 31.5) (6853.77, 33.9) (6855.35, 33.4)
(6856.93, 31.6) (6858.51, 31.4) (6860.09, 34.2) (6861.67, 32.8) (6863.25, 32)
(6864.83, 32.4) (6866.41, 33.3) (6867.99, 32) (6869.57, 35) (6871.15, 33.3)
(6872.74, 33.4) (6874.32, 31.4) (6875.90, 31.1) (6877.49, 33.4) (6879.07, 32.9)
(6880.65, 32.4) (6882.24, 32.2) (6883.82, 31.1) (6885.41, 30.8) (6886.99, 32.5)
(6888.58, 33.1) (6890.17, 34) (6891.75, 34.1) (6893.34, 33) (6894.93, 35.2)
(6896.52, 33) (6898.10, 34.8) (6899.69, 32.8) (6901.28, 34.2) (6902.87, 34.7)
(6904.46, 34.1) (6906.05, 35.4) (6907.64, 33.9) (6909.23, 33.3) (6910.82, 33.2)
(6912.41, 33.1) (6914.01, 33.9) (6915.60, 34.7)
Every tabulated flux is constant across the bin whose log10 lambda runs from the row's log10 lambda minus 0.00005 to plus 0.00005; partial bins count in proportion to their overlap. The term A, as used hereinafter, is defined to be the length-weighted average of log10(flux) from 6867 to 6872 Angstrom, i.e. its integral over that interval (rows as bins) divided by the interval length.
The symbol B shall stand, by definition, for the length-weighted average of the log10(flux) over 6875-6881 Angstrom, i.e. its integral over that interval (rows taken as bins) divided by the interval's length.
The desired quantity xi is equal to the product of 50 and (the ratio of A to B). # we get 50.4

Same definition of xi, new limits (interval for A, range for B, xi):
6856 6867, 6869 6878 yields 49.9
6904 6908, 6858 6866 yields 50.8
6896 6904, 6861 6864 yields 50.7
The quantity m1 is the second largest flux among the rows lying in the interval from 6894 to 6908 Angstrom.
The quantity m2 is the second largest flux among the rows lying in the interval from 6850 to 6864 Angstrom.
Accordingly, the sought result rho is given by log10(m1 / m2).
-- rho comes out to 0.02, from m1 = 35.2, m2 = 33.9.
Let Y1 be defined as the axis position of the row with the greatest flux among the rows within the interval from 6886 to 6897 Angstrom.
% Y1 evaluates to 6894.93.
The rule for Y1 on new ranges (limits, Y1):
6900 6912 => 6906.05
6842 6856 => 6847.46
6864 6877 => 6869.57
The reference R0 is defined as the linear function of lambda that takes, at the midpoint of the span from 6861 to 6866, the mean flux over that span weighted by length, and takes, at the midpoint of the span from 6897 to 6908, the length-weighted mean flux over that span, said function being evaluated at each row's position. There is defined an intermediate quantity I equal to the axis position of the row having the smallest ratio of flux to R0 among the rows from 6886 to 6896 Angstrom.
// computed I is 6886.99 Angstrom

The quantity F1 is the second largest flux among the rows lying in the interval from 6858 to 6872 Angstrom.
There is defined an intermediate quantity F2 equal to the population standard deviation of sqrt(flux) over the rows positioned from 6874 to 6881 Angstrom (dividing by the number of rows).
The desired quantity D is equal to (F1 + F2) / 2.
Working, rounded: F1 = 34.2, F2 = 0.077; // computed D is 17.14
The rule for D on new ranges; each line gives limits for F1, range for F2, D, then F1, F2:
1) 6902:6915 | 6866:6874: 17.39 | 34.7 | 0.082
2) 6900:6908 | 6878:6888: 17.38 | 34.7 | 0.068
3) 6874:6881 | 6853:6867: 16.49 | 32.9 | 0.082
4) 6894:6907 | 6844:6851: 17.65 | 35.2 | 0.097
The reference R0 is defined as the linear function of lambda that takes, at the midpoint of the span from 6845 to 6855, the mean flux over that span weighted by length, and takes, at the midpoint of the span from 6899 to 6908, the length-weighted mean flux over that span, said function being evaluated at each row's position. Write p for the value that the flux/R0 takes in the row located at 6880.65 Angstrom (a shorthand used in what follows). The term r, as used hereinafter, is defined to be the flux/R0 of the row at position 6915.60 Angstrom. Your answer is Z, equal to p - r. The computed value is -0.04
